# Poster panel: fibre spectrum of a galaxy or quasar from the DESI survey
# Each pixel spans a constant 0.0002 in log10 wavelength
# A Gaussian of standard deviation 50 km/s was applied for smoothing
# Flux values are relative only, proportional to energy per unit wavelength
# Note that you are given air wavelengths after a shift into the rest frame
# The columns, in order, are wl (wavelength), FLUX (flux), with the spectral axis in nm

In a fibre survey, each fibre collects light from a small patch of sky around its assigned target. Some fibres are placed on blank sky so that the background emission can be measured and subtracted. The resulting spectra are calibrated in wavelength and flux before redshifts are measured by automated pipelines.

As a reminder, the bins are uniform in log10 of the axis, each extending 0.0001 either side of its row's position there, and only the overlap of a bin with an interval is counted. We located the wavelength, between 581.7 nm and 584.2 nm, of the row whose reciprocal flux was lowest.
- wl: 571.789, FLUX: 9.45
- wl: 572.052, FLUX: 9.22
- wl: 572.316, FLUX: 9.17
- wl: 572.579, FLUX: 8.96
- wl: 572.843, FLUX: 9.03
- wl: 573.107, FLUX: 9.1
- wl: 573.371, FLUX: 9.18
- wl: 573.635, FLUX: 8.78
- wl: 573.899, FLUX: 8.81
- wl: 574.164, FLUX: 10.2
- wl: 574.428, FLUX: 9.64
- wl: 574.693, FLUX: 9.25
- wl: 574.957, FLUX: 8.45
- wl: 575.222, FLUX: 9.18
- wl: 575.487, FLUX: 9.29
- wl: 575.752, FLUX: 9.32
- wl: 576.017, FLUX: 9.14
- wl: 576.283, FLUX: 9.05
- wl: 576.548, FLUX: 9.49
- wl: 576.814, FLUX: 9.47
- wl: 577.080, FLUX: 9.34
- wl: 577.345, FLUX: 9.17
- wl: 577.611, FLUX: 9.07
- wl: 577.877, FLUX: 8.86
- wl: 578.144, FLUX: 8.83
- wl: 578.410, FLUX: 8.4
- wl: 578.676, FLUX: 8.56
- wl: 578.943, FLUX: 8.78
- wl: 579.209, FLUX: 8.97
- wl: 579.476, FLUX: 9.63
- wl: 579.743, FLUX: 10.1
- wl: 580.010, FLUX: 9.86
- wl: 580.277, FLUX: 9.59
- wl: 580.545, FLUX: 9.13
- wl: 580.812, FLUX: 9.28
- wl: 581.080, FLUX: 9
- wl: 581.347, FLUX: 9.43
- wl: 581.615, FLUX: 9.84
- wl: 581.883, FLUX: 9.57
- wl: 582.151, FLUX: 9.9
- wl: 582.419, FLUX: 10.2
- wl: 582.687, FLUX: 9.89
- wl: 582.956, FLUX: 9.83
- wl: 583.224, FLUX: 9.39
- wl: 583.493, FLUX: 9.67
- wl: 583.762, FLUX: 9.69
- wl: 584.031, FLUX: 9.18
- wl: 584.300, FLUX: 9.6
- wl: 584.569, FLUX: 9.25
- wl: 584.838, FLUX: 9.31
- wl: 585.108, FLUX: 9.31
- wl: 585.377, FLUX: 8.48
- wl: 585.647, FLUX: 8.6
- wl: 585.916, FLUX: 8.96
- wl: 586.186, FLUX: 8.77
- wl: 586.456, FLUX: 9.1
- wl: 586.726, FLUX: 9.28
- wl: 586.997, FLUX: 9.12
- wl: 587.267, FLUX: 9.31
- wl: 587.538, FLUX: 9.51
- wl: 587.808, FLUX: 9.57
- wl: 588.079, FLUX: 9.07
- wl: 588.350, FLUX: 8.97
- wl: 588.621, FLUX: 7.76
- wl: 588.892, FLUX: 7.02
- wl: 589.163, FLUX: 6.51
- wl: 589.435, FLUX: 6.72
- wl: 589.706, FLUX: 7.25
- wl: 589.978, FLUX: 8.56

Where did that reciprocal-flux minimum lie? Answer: 582.419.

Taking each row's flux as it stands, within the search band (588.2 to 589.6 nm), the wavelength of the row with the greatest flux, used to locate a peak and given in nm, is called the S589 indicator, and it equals 588.350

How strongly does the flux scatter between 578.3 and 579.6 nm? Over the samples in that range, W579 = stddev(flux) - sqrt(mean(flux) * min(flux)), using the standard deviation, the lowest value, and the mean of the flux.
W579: -8.2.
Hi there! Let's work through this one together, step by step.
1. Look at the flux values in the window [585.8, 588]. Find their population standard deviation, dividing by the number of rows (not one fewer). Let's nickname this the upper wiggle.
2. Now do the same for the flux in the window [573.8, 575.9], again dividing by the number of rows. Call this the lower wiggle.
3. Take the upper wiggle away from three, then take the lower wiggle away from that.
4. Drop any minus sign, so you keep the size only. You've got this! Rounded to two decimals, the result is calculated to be 2.26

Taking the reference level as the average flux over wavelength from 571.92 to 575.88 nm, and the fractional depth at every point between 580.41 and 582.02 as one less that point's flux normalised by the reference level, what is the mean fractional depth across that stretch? -0.022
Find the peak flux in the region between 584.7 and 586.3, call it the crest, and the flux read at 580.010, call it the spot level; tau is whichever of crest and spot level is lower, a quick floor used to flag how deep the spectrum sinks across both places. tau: 9.31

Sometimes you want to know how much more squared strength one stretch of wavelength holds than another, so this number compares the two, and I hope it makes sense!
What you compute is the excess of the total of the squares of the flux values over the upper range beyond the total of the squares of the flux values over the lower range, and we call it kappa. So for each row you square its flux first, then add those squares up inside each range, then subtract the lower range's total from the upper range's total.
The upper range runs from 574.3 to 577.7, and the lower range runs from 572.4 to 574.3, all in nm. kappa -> 518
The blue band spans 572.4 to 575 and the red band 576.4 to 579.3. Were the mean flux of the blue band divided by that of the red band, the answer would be 1.02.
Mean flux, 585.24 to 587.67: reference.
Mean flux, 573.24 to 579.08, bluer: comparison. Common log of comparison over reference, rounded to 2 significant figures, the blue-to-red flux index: 0.0042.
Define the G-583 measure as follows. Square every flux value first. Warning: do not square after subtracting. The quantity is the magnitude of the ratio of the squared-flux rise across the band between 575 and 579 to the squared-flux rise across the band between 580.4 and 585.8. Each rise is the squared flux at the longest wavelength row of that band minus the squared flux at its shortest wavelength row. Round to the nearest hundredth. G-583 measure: 0.76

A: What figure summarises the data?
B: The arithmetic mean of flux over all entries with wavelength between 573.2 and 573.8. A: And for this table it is 9.0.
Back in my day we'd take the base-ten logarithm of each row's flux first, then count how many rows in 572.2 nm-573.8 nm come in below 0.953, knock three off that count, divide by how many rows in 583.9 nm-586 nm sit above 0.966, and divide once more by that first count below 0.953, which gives -0.1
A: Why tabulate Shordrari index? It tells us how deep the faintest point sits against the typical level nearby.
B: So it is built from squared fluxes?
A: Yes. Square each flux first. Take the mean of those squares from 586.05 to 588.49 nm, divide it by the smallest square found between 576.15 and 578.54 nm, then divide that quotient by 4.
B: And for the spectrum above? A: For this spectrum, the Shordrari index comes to 0.30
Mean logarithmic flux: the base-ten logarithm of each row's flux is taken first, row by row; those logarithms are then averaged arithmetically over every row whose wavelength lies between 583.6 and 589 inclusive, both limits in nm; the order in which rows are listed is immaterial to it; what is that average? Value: 0.953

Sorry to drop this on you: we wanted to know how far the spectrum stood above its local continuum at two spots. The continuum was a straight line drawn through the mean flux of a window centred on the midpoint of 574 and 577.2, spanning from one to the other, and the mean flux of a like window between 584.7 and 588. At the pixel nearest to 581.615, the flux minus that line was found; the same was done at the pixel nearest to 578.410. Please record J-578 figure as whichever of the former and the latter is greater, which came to 0.64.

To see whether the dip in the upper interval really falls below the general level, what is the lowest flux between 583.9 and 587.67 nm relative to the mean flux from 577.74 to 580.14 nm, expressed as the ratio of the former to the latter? 0.93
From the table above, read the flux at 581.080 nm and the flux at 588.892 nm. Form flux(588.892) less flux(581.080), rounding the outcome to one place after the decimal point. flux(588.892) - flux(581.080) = -2.0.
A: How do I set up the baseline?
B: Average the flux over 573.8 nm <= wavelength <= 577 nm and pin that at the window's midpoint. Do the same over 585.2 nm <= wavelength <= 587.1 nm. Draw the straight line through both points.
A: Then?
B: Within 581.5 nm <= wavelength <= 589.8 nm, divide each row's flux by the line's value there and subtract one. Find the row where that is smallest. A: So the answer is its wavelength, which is 589.163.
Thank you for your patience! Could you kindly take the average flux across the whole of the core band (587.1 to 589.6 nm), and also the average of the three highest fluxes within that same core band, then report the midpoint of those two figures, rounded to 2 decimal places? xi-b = 8.87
